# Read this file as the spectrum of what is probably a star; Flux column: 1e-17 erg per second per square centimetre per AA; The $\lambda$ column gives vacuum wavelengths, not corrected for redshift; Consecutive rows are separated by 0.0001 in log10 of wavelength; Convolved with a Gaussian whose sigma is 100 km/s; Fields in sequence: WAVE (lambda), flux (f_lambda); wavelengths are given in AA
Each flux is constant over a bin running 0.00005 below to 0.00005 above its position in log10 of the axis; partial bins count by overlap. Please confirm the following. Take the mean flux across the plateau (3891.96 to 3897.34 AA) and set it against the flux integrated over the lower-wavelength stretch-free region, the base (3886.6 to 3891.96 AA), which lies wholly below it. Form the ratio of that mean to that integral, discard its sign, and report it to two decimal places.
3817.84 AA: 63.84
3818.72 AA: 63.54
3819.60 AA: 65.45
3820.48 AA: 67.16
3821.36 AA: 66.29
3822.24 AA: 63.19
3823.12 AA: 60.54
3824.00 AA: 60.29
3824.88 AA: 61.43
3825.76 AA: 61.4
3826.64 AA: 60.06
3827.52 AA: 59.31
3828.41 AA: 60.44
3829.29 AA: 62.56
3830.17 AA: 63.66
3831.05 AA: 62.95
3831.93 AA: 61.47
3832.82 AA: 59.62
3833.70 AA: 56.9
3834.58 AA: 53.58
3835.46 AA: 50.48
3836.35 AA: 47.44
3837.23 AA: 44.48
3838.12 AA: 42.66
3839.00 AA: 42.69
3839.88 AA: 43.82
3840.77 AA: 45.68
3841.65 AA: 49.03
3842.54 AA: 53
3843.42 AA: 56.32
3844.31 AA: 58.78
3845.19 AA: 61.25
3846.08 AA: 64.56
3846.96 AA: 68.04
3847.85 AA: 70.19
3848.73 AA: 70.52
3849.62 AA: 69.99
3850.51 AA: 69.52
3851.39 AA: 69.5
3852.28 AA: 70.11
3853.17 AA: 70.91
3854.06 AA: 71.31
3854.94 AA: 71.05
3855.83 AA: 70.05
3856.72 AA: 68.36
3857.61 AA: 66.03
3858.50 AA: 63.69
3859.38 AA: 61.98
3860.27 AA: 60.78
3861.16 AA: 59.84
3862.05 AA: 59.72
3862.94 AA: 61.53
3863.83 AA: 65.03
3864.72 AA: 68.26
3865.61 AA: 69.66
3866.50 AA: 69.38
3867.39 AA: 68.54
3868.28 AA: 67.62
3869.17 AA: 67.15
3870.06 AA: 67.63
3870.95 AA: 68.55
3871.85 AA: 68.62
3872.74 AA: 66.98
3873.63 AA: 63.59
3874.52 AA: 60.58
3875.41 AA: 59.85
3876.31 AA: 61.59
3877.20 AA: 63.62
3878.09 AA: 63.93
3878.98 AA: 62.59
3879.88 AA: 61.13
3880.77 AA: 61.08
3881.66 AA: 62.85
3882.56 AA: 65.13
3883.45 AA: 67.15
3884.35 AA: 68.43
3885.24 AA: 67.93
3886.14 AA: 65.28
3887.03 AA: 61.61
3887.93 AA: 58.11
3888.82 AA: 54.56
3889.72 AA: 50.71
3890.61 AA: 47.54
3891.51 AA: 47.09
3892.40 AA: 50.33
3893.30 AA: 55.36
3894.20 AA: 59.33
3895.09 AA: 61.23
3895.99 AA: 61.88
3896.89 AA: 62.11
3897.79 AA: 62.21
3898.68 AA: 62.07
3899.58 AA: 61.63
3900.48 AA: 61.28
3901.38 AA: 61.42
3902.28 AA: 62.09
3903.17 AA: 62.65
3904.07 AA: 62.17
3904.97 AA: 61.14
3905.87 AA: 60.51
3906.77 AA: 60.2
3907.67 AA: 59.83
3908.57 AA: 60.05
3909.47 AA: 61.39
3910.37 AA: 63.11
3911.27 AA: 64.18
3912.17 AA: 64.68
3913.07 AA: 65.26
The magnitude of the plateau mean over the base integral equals 0.20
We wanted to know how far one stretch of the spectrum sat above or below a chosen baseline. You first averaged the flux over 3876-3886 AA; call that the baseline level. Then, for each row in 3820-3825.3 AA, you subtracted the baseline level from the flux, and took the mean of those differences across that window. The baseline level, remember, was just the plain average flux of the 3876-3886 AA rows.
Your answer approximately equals -1.0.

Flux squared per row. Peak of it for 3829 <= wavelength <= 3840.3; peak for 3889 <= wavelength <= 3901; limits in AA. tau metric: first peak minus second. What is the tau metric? 183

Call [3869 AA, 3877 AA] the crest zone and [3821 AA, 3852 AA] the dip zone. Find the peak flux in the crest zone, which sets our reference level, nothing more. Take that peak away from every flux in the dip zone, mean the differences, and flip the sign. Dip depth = 10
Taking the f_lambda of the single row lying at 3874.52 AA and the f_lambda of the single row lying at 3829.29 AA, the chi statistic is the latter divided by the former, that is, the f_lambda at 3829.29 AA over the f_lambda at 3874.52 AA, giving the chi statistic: 1.03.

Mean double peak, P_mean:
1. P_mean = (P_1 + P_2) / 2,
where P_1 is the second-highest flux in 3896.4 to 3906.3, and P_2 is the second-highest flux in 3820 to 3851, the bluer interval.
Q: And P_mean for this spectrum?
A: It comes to 66.20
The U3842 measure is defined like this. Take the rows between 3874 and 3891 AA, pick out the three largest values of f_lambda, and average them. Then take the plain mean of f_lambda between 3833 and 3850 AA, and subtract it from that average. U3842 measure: 13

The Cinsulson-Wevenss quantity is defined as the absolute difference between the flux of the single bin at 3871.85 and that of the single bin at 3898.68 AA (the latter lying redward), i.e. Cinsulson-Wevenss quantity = 7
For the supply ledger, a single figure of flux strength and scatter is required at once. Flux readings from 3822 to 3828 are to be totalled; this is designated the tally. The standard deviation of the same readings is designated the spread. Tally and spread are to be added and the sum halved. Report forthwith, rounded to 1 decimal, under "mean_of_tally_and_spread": 213.7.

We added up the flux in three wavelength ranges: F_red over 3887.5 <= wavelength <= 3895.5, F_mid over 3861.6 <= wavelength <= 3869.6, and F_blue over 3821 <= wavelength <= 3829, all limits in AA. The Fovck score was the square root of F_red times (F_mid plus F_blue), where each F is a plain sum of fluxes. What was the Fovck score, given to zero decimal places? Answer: 746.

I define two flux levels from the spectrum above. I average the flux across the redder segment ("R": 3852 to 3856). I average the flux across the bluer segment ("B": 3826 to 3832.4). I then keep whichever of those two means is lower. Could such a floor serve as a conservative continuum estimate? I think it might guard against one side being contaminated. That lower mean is 61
